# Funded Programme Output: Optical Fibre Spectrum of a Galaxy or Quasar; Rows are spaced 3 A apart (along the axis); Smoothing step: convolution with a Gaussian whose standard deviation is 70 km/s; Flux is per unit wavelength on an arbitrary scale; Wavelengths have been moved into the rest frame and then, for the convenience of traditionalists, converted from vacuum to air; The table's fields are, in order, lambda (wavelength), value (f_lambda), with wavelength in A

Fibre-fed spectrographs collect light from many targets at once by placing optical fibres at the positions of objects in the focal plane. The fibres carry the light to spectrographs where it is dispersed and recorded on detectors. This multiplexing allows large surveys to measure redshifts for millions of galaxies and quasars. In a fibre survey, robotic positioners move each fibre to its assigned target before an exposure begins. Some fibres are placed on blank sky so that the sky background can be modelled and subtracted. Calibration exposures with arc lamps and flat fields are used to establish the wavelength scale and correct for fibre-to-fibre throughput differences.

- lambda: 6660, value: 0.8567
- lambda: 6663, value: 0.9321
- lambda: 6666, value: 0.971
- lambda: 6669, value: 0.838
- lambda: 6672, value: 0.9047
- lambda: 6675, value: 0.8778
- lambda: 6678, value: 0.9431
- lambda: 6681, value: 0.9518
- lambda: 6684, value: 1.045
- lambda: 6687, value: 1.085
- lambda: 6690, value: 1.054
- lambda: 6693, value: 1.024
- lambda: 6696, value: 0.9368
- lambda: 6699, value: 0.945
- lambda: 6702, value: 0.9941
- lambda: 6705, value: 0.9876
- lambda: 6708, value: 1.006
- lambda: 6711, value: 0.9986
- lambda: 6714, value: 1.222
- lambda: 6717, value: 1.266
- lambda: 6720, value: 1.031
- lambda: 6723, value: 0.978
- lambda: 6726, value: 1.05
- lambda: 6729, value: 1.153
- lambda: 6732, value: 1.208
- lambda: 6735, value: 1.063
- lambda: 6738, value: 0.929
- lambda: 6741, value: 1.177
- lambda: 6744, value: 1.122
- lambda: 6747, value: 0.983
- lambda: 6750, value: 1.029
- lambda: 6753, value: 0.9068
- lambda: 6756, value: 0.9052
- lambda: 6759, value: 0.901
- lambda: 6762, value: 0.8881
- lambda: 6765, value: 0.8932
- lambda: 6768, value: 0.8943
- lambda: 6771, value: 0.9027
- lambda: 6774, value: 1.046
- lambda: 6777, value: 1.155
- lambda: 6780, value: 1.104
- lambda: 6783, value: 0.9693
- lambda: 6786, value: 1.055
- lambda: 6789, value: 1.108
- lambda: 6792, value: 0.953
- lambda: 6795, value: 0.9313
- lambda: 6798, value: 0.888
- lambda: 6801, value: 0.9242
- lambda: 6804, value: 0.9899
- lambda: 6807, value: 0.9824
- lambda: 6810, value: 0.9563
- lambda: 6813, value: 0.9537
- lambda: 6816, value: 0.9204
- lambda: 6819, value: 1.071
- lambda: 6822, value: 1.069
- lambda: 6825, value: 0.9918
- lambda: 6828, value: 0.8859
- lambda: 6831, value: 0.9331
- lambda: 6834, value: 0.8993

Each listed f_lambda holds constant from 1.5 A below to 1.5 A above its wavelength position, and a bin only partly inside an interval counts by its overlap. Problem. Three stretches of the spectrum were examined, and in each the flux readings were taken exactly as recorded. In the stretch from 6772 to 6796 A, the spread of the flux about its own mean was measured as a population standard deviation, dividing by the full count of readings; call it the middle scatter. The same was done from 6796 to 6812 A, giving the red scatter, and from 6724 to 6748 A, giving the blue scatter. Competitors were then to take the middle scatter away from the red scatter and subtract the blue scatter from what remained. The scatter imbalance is -0.13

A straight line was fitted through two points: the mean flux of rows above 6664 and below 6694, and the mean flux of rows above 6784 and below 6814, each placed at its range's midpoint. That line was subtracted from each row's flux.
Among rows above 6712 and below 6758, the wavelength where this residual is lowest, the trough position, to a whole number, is 6756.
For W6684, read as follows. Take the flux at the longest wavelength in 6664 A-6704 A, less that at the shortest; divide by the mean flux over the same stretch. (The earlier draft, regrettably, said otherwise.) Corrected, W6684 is 0.024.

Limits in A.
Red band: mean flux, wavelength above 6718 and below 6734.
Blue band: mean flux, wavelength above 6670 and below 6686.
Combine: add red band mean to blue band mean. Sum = 2.03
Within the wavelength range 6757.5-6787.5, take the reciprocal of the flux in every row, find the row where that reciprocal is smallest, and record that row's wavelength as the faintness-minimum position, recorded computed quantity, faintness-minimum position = 6777 A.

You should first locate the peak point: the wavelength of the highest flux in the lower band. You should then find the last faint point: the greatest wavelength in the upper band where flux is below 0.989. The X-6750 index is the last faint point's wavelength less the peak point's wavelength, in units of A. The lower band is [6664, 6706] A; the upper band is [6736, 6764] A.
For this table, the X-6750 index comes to 75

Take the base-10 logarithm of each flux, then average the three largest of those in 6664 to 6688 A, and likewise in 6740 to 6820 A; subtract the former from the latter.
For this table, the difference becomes 0.05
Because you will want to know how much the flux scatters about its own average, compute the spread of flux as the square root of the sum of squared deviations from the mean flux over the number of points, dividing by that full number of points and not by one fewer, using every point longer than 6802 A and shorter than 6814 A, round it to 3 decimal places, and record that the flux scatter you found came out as 0.016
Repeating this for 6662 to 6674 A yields 0.049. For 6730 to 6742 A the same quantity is 0.110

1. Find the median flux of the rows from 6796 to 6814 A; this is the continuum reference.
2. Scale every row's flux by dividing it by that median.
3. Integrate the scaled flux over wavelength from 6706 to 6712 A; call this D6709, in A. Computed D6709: 6.3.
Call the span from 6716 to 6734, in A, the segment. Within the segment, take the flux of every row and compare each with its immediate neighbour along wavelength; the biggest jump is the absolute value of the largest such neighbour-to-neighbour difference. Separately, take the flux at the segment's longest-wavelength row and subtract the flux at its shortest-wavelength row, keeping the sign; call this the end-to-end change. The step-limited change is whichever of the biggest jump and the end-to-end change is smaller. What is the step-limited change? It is -0.06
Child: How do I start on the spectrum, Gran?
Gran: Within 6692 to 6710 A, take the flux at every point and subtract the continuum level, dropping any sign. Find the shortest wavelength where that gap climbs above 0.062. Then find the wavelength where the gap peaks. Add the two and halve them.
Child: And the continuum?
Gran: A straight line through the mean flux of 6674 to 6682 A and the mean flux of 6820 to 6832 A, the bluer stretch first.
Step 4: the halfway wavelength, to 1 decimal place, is 6693.0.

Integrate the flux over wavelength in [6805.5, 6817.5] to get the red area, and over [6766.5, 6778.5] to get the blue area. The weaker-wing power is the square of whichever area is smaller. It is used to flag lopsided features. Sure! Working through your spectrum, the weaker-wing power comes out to 131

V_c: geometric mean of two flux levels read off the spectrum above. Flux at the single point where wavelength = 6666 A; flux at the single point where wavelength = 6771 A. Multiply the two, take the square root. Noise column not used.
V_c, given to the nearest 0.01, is 0.94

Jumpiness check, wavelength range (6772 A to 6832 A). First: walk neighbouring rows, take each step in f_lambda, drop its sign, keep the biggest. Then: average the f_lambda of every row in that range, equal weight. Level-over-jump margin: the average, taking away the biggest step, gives 0.839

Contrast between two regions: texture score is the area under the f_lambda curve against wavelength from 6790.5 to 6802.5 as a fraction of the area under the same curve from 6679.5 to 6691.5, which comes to 0.89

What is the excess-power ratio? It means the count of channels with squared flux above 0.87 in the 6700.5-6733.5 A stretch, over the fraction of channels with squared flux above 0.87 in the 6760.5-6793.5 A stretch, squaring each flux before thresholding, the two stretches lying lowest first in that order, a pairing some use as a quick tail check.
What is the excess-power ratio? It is 17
